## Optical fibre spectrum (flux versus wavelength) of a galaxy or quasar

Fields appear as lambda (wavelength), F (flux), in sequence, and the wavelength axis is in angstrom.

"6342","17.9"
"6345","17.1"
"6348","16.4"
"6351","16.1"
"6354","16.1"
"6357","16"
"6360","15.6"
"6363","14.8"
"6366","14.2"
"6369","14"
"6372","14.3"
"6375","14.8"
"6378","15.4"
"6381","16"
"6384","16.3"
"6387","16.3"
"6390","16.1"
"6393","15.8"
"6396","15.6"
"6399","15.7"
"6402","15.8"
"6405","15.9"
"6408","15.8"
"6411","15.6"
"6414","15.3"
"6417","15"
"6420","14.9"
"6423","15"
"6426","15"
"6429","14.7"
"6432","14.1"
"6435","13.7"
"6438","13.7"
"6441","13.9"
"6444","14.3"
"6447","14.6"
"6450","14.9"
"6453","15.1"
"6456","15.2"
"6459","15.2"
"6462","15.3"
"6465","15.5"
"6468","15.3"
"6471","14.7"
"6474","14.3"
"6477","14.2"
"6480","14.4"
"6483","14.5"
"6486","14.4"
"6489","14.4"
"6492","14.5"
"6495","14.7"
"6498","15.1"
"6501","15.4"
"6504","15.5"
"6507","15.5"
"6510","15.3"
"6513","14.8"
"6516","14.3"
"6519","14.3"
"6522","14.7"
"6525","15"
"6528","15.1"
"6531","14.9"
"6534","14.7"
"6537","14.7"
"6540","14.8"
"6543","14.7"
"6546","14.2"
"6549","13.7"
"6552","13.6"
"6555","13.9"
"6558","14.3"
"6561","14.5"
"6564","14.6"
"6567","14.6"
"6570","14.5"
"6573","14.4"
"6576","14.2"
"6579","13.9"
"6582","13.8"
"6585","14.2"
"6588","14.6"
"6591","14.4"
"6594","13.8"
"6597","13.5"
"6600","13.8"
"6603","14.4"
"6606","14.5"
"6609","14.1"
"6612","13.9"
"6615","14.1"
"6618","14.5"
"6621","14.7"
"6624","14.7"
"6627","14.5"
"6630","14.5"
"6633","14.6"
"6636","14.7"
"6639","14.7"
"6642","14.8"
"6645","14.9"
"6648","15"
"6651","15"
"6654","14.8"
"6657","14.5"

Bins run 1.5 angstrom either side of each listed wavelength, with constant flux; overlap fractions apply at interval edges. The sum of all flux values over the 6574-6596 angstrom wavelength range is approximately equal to 99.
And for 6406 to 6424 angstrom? 92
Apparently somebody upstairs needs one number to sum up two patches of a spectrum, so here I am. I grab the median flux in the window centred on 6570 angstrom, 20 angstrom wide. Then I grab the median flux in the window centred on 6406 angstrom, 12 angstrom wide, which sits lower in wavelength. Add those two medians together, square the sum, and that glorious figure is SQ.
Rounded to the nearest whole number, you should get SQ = 918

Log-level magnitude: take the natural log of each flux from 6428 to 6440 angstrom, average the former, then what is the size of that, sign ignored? 2.64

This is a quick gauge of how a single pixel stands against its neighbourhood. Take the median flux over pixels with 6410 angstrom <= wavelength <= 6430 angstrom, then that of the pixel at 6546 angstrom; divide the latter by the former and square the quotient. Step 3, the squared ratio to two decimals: 0.90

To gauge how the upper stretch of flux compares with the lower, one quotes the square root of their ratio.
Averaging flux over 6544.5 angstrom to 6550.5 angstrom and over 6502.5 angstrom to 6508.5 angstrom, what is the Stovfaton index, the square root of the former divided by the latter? 0.95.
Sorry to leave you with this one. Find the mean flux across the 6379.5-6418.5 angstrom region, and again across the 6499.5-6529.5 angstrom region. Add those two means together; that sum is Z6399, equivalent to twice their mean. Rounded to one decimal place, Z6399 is 30.8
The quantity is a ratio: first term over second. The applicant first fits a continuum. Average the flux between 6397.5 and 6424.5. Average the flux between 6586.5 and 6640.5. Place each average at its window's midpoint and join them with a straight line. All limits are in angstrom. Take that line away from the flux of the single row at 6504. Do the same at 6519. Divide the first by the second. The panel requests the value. -1.03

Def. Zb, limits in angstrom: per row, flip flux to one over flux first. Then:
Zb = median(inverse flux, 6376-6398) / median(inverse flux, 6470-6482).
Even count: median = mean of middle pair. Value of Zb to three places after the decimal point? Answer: 0.897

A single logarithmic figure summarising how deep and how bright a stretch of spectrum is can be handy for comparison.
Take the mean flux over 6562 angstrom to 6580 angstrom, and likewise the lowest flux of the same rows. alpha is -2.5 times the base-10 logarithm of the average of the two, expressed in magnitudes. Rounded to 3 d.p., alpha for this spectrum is -2.876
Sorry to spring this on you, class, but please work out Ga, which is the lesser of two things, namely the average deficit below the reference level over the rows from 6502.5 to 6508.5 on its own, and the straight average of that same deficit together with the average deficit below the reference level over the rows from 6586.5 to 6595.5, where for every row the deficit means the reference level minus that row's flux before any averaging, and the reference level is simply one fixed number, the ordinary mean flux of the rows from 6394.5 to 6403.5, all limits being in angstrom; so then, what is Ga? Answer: 0.20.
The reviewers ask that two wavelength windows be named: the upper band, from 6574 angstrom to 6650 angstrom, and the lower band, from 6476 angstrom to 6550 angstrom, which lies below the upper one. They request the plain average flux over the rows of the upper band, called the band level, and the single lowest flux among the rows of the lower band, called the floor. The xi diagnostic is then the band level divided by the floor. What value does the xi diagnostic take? 1.05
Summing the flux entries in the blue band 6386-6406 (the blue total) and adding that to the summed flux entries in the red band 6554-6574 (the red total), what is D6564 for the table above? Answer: 212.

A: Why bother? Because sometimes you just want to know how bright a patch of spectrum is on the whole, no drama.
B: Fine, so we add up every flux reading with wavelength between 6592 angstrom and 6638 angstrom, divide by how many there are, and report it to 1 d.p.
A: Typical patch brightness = 14.3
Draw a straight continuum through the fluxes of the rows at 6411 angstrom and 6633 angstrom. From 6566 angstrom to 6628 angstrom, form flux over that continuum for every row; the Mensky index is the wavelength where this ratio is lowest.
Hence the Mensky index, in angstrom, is 6597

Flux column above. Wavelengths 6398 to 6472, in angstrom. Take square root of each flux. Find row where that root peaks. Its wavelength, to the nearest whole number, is 6405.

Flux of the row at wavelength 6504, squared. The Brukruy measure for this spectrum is 240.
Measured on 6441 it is 193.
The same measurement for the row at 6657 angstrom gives 210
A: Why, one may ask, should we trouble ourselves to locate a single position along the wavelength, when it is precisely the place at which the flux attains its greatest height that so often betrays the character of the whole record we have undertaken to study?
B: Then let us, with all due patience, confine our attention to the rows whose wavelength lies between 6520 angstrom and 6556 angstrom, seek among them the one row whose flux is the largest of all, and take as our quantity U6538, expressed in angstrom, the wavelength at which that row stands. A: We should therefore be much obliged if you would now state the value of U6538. 6528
